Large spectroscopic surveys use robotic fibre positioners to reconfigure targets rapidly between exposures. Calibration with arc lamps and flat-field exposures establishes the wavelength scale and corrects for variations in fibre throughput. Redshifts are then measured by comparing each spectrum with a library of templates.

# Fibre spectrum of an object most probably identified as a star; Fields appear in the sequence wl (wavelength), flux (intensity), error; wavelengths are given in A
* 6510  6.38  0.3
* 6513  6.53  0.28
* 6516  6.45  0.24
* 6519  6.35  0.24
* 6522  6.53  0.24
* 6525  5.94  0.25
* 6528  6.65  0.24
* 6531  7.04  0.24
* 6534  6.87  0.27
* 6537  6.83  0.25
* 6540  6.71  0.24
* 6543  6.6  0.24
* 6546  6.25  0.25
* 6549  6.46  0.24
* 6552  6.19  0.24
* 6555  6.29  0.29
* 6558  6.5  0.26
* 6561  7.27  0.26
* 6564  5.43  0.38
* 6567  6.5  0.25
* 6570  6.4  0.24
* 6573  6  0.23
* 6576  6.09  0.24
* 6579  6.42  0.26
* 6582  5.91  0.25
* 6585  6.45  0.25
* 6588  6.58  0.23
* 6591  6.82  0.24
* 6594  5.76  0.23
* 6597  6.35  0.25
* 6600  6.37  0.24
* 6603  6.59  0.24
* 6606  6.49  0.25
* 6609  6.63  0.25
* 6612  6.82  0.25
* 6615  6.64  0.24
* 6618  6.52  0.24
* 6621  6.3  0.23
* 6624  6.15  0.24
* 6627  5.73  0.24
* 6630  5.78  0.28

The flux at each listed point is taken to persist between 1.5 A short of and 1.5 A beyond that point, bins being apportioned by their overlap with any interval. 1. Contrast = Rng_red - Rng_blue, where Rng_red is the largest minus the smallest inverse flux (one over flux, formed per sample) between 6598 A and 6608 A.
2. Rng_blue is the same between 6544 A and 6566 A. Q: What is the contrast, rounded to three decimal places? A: -0.041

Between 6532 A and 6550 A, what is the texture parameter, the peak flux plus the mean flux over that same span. 13.5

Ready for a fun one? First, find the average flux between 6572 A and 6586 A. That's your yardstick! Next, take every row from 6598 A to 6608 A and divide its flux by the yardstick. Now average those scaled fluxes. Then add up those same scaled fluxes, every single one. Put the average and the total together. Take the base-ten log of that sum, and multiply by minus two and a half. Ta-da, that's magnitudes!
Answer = -1.6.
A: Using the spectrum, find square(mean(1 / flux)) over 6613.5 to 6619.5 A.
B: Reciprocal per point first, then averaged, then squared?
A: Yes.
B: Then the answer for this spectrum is 0.0231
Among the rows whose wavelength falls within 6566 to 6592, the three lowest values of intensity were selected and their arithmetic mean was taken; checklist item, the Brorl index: 6.00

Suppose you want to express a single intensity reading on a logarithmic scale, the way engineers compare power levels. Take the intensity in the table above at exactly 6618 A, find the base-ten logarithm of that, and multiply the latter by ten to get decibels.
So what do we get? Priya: 8.14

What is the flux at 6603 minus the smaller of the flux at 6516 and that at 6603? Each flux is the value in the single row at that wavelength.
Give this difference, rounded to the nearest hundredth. 0.14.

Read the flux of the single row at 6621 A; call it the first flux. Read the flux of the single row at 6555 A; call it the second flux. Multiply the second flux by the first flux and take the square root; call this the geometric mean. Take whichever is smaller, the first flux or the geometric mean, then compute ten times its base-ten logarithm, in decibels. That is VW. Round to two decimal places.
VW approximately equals 7.99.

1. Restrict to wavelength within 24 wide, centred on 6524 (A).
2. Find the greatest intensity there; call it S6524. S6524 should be 7.04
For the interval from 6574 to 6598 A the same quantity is 6.82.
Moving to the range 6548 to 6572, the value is 7.27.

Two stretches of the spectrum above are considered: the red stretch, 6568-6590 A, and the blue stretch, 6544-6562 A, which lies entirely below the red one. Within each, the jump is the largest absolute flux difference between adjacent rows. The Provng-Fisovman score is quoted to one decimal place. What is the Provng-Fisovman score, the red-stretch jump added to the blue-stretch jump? 1.3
